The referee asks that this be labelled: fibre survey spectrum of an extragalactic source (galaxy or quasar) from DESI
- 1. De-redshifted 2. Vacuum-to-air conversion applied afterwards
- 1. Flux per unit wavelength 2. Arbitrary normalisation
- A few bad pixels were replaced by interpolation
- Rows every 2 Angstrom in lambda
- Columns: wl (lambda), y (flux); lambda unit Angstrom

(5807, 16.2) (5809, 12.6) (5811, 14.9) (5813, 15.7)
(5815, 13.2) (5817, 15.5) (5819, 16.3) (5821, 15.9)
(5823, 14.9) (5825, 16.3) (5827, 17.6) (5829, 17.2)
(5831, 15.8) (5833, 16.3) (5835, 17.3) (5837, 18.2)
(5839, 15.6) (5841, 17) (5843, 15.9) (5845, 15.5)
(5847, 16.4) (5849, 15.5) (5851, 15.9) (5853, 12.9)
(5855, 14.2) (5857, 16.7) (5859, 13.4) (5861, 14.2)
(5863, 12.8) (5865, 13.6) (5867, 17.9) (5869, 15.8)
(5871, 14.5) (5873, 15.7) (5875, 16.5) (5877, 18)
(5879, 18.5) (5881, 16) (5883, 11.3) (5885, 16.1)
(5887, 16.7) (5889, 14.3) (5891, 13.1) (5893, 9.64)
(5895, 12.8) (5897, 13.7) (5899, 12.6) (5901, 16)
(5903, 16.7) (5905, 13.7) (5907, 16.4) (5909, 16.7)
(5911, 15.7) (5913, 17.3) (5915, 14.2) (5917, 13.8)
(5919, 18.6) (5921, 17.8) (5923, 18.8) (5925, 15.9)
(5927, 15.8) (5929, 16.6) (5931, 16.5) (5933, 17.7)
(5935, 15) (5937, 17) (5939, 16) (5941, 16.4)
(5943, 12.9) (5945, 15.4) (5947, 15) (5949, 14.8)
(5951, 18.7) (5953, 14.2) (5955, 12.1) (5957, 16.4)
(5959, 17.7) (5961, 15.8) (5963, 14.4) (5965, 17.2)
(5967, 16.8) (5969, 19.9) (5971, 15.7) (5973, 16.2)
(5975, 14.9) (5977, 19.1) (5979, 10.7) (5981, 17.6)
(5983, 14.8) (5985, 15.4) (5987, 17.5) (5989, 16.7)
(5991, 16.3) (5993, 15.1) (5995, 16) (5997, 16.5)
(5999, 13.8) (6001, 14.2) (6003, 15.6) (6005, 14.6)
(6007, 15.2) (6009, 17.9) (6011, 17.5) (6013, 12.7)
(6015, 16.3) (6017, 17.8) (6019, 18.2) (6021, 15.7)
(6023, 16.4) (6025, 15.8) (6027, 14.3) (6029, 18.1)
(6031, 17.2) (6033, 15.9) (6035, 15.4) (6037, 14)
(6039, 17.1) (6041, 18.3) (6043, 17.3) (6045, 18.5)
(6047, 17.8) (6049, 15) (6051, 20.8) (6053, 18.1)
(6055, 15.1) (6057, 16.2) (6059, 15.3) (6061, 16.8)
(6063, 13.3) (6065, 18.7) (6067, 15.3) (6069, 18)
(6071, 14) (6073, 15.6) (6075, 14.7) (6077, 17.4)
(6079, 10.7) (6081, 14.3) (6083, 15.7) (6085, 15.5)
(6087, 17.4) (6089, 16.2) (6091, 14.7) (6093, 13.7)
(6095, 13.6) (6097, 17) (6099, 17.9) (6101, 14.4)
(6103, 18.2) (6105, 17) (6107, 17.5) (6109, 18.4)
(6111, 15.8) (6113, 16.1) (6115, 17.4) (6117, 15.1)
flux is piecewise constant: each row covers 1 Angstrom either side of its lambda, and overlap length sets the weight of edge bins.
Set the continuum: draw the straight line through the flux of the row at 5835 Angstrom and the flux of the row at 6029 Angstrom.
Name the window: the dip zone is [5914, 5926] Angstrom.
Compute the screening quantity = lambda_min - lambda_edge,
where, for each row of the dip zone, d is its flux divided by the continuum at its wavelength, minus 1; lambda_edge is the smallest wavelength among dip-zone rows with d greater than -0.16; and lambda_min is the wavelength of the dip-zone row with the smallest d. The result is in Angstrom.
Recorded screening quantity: -2 Angstrom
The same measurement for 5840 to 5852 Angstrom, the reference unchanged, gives 8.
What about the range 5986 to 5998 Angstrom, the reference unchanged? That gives 6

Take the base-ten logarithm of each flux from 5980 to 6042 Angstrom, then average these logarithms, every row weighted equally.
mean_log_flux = 1.20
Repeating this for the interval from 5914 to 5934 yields 1.22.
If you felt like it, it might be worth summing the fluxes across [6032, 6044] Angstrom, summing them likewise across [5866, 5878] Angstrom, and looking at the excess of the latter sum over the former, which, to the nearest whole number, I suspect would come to 0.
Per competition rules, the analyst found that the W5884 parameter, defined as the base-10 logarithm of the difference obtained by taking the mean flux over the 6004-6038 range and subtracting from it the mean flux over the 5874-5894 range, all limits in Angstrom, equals 0.0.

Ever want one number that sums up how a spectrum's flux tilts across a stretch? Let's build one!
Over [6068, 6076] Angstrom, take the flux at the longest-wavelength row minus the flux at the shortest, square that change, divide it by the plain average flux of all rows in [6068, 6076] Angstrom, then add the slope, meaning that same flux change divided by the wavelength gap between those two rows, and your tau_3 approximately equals 0.15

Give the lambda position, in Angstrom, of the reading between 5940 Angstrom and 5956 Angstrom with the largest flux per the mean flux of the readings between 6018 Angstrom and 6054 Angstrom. 5951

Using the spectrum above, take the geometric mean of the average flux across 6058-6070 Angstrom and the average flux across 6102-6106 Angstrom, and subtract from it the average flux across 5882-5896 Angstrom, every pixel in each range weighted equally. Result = 3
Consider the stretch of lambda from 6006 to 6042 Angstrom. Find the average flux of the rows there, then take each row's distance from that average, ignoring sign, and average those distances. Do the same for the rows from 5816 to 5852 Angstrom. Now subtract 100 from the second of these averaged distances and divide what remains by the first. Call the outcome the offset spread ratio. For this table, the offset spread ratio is -77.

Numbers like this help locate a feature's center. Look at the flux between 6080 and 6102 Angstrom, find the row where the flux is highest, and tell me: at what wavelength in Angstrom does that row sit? 6099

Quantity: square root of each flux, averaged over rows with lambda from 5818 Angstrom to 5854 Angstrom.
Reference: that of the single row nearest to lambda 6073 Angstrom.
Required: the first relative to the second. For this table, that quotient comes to 1.02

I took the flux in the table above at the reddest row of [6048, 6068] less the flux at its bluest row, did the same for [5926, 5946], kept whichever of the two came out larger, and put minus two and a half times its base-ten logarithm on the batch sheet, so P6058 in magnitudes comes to 1.3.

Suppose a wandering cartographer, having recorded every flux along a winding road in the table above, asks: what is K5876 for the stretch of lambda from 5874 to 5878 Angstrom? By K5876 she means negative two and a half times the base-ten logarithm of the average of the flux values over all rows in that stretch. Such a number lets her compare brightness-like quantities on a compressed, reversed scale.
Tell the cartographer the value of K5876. -3.09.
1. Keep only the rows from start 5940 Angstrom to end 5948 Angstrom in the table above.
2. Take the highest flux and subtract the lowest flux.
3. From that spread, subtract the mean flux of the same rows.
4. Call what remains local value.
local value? -11.4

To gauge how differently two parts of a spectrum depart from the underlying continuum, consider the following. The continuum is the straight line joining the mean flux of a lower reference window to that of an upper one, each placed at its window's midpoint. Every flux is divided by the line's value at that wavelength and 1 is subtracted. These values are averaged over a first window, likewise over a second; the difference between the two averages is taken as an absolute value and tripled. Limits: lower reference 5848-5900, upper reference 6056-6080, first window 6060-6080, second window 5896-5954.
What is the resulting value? 0.20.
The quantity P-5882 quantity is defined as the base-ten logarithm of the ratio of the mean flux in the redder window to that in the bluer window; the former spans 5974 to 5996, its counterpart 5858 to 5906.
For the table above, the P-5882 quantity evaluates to 0.03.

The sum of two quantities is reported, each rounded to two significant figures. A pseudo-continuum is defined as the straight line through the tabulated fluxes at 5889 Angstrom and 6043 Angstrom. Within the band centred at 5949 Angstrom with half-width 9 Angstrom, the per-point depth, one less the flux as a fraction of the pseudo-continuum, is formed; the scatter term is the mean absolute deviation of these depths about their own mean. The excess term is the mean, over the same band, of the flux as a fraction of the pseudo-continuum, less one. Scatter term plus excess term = 0.070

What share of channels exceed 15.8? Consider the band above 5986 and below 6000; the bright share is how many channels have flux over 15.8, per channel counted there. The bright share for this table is 0.71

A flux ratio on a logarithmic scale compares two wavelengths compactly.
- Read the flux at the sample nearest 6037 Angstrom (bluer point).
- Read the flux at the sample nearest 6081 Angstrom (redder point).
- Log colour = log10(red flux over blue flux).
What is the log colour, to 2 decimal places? 0.01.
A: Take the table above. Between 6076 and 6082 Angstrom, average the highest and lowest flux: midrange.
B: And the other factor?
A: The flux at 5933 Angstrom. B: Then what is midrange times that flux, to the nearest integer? 249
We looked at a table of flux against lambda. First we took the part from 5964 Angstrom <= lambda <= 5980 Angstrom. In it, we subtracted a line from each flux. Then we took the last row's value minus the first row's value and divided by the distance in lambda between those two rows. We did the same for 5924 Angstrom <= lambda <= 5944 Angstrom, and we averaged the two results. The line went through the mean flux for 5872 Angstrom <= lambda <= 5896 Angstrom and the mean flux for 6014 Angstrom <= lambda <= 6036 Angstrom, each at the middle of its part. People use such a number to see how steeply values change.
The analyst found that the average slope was -0.33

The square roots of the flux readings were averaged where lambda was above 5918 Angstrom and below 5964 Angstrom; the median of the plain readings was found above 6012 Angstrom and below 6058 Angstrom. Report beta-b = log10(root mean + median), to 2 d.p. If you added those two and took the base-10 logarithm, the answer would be 1.31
